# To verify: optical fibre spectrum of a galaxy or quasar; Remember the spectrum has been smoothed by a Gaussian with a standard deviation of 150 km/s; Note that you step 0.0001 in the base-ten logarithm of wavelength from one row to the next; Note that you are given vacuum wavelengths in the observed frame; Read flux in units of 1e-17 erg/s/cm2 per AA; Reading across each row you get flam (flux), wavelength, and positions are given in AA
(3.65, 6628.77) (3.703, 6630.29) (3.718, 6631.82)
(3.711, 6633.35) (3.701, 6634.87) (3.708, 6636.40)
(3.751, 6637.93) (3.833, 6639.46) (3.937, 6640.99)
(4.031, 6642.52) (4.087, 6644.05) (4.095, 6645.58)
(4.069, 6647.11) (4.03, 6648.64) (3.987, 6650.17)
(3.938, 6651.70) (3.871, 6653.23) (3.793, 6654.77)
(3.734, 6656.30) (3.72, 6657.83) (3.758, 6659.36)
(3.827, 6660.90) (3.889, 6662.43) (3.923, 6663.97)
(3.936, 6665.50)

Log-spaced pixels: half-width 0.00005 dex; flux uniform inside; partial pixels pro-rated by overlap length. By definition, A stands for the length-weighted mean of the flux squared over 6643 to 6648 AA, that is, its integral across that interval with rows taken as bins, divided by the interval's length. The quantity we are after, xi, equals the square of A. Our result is 277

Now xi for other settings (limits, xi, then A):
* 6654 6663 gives 205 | 14.3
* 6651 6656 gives 220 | 14.8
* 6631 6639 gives 192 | 13.8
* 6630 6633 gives 189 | 13.7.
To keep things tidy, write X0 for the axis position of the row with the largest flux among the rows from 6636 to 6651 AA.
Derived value 6645.58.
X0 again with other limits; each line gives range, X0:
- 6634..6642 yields 6640.99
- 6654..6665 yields 6663.97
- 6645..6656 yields 6645.58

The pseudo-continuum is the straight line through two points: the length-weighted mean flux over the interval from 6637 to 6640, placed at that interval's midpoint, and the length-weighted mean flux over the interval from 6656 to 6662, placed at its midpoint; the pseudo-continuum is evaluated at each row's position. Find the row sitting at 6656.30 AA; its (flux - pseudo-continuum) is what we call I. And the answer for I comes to -0.04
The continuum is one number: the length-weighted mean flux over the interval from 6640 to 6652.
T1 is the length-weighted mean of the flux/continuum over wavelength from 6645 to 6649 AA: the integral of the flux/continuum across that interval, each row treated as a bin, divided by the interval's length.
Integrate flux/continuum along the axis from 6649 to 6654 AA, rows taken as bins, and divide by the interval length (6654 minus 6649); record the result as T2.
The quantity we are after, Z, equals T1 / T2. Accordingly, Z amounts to 1.03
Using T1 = 1.01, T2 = 0.98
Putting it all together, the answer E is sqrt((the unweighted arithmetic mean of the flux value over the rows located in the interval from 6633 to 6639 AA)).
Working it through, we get 1.93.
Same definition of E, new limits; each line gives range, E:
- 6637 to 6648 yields 1.99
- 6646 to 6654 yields 1.99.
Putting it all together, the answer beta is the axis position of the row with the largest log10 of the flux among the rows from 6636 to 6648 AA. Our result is 6645.58 AA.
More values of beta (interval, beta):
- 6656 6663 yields 6662.43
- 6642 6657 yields 6645.58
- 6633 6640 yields 6639.46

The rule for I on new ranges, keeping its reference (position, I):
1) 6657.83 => -0.05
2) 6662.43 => 0.12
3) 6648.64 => 0.25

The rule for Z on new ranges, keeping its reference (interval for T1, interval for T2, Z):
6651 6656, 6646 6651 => 0.95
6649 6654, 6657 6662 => 1.04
